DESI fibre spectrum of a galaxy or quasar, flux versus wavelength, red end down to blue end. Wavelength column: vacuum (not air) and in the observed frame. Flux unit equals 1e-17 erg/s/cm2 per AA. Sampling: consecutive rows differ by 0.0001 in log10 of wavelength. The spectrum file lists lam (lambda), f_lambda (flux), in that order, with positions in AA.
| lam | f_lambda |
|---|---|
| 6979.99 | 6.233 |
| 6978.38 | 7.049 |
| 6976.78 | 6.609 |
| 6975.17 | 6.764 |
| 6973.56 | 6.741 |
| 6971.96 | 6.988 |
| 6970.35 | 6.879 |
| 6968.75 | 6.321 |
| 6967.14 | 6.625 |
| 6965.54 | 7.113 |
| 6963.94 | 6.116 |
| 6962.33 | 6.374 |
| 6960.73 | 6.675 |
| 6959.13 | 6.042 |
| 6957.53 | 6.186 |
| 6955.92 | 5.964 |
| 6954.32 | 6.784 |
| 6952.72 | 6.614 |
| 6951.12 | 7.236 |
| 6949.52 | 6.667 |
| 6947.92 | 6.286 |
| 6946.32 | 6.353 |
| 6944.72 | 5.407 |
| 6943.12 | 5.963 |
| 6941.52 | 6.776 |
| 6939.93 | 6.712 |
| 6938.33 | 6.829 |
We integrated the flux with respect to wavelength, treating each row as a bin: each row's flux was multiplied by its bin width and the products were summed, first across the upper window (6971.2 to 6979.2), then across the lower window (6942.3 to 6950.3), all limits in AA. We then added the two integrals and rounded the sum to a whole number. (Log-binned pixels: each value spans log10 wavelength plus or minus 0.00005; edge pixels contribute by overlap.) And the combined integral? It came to 104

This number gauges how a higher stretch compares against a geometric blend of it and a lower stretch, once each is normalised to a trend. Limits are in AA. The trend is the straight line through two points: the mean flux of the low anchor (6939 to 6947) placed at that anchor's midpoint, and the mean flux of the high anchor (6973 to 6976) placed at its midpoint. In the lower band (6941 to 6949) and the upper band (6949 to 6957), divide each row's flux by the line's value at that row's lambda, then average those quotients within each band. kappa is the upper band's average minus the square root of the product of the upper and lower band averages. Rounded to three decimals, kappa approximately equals 0.029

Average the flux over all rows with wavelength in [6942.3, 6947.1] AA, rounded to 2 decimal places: 5.91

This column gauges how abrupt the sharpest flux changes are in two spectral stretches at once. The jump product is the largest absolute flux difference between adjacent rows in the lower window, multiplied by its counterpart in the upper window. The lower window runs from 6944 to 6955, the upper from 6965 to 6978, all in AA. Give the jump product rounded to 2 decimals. 0.53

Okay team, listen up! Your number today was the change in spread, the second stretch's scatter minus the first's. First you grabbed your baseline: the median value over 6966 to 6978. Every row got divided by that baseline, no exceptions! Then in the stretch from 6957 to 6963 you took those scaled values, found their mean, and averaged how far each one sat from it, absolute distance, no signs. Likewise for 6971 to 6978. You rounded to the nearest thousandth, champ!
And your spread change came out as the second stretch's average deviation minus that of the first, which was -0.015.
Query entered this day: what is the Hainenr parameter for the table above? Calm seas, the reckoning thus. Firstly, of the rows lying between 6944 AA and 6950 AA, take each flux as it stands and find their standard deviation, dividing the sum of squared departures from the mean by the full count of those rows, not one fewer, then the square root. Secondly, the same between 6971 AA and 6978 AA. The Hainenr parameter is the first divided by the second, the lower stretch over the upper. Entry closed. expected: 3.4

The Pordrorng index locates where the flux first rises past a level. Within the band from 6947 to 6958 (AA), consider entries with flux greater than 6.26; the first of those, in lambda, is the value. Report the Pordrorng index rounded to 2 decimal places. 6947.92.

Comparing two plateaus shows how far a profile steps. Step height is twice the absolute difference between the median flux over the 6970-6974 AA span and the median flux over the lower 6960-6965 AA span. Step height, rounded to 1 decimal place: 1.0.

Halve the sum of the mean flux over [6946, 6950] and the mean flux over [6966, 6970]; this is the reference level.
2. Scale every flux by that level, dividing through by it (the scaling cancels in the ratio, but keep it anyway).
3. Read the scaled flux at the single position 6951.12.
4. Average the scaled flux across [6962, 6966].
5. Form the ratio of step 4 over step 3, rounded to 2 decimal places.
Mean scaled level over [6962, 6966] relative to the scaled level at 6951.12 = 0.90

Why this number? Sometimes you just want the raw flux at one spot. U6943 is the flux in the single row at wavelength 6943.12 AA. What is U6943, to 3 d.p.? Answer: 5.963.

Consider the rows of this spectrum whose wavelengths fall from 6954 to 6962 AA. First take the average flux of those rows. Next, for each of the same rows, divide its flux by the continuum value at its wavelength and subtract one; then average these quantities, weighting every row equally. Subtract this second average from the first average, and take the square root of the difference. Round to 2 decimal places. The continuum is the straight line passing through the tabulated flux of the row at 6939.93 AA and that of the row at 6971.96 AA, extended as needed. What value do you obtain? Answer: 2.53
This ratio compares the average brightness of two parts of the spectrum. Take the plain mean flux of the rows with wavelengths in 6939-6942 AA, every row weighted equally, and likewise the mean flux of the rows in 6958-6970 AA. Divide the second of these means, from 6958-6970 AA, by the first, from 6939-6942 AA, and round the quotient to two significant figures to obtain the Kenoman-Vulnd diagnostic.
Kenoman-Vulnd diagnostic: 0.96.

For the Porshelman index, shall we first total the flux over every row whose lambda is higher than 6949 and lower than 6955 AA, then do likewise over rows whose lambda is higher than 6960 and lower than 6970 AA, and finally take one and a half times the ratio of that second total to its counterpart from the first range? 2.2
